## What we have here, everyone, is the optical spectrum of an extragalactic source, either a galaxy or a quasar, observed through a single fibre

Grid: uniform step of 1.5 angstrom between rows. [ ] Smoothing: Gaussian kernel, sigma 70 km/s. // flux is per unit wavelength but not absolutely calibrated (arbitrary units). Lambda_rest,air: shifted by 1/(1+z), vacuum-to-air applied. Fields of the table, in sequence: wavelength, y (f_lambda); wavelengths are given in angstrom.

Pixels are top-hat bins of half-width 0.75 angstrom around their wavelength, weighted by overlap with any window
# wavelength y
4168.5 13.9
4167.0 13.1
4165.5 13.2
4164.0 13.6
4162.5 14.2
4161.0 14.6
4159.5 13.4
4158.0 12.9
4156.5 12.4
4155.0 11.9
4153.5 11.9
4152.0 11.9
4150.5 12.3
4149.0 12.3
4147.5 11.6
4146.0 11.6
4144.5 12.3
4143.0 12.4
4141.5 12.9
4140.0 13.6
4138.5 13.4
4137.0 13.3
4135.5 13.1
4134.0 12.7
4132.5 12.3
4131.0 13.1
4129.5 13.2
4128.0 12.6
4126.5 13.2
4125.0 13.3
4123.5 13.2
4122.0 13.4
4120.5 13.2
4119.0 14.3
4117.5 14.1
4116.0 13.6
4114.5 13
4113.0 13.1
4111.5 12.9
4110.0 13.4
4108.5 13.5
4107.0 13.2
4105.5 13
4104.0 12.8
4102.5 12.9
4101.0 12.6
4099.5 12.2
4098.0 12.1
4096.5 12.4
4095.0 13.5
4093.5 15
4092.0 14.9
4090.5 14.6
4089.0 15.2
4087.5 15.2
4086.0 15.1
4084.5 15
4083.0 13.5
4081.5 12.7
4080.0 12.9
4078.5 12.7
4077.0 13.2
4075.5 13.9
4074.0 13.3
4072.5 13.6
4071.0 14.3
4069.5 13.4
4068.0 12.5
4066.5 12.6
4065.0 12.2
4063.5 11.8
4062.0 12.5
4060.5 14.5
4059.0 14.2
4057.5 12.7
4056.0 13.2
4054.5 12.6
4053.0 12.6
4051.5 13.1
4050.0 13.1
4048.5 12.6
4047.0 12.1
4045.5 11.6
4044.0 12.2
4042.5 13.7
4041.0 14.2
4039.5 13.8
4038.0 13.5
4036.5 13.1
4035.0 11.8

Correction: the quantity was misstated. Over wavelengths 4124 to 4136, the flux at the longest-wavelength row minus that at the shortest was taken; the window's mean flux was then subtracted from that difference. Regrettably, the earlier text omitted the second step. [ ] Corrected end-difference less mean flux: -13.14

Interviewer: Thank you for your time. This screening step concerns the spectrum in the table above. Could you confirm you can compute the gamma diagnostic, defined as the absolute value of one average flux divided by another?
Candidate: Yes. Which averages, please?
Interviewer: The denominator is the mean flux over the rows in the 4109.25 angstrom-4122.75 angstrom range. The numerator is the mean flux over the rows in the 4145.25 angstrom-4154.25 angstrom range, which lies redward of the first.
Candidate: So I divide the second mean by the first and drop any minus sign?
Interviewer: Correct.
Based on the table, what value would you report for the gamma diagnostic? 0.89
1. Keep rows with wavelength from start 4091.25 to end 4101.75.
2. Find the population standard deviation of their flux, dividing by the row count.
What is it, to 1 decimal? 1.2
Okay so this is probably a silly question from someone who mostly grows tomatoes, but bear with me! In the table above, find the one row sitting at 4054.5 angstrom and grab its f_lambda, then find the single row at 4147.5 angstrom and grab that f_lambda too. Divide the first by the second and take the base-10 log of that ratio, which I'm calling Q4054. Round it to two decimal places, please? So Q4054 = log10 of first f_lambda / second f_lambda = 0.04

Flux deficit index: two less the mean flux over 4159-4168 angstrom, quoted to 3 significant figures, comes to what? -11.7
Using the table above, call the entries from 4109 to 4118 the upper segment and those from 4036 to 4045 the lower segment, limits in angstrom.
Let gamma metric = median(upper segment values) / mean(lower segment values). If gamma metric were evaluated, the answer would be 0.99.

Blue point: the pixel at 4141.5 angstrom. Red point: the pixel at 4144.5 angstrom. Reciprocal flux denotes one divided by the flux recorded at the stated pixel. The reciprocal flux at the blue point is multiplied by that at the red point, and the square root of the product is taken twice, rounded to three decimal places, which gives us 0.282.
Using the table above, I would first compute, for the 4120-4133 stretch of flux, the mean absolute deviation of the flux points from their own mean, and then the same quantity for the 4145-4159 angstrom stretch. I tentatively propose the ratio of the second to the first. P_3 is 1.3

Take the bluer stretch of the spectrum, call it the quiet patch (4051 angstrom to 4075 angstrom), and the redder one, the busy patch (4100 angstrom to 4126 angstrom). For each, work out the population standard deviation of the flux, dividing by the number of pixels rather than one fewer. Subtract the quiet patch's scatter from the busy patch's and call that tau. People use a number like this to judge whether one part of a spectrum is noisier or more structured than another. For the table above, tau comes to -0.3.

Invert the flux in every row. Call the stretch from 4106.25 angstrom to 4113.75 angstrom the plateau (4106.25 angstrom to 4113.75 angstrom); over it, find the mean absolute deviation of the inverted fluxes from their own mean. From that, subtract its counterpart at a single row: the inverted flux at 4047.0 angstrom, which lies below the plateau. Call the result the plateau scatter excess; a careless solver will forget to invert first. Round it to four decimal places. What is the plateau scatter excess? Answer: -0.0816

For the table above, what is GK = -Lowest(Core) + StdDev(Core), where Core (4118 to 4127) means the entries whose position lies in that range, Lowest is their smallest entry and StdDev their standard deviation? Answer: -12.8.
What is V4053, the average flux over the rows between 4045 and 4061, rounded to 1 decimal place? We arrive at 12.9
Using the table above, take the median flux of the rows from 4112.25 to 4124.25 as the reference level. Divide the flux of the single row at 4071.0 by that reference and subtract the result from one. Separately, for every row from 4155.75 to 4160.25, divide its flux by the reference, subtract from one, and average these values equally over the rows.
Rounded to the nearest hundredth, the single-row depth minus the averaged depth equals -0.11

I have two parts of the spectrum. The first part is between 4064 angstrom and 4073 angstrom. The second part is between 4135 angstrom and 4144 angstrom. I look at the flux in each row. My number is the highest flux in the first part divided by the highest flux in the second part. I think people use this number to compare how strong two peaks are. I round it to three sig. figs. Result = 1.05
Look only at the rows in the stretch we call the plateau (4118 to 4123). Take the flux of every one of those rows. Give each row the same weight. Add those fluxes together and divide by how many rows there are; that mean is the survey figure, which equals 13.6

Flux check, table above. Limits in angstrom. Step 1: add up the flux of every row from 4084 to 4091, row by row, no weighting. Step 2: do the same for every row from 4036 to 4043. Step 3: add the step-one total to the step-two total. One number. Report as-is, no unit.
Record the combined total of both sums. 143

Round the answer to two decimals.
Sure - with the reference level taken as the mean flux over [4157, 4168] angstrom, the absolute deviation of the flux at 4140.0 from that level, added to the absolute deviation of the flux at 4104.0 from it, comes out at 0.80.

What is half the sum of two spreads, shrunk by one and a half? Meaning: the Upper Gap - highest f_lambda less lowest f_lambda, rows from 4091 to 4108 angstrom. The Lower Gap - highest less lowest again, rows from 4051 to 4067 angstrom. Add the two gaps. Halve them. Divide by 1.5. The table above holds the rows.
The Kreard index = 1.87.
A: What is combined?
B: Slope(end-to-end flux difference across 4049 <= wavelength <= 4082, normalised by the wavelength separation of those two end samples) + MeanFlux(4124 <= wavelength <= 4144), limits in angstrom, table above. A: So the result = 13.0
